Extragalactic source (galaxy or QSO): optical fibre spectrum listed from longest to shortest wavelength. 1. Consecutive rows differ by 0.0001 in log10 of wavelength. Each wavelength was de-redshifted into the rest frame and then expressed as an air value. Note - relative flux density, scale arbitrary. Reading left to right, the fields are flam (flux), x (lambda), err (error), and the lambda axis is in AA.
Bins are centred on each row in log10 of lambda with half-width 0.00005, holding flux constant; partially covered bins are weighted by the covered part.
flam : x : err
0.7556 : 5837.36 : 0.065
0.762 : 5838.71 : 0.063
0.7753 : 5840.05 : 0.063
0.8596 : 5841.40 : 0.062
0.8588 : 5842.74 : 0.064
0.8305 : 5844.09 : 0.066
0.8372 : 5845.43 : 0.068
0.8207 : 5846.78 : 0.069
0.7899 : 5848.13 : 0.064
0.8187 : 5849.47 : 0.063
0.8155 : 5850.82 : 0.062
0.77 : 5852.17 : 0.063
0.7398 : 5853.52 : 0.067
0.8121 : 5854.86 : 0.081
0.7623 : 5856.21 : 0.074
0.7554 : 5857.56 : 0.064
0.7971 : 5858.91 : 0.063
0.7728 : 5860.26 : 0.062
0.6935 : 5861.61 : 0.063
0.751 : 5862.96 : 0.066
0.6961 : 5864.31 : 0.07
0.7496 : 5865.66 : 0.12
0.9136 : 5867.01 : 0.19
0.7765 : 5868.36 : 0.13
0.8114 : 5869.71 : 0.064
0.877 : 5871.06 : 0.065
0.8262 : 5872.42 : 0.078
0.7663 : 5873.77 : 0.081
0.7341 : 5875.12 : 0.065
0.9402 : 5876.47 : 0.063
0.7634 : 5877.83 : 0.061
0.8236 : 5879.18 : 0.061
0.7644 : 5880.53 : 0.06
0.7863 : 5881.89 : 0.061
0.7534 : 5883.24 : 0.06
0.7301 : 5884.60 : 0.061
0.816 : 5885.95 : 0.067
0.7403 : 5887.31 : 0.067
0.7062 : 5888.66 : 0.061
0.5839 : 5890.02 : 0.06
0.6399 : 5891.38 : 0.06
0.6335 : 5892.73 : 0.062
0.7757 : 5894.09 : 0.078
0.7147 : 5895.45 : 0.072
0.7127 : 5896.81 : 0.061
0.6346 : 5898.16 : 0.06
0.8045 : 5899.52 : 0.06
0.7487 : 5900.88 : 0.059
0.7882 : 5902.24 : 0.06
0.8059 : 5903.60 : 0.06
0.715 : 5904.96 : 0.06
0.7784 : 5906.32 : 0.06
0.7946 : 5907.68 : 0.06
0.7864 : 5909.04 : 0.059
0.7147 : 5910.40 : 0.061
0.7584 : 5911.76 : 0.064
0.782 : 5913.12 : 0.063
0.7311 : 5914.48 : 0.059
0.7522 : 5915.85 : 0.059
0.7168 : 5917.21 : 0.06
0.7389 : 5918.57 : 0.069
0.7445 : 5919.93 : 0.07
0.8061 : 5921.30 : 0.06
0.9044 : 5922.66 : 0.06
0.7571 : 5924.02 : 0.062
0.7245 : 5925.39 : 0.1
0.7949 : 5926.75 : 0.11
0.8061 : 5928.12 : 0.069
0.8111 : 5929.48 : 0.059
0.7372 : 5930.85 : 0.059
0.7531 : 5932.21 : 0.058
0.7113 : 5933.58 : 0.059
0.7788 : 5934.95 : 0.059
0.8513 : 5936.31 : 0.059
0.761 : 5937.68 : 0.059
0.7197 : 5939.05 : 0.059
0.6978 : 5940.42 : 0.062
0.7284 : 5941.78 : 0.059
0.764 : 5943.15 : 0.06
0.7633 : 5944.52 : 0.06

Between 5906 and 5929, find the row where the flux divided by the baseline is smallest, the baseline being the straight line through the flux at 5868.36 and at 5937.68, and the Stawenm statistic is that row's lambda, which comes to 5910.40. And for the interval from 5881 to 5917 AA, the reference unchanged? 5890.02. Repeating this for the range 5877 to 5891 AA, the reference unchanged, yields 5890.02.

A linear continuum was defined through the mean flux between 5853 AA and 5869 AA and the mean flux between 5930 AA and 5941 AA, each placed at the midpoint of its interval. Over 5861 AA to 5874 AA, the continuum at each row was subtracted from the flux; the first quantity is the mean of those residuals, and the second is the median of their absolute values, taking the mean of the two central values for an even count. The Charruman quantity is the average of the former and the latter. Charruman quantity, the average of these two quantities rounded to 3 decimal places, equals 0.036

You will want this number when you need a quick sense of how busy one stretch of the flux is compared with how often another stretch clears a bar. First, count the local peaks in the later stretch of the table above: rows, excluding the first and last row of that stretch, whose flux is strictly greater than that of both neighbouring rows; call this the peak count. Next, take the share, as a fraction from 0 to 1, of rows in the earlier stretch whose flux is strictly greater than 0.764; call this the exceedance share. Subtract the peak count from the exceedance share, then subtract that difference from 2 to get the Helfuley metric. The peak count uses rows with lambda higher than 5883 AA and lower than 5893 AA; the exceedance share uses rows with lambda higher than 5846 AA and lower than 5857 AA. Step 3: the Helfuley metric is 3.25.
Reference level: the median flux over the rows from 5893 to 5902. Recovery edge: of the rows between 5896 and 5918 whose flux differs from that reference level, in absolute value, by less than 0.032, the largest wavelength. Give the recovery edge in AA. 5917.21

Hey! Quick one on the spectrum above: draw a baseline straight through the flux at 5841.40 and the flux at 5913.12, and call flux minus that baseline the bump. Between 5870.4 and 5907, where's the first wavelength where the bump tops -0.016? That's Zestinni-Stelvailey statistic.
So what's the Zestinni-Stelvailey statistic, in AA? 5871.06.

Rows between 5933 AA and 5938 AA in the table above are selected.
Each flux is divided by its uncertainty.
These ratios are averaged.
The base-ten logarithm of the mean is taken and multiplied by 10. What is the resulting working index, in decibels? 11.2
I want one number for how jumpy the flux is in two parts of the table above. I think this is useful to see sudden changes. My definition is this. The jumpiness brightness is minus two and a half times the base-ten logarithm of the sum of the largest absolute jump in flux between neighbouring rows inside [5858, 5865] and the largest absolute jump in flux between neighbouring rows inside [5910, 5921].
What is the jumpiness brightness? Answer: 2.21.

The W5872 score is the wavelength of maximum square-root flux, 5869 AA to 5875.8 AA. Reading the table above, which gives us 5871.06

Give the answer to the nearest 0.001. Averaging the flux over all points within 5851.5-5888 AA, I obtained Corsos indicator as 0.782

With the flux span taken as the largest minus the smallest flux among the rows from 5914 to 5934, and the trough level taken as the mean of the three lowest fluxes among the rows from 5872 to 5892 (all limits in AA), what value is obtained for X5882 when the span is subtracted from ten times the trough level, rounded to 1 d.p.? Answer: 6.2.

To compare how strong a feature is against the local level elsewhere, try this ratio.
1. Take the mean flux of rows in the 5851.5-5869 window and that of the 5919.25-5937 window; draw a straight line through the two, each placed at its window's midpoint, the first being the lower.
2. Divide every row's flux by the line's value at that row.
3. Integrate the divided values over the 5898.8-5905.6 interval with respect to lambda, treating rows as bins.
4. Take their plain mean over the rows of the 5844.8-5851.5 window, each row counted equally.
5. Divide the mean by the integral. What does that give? 0.158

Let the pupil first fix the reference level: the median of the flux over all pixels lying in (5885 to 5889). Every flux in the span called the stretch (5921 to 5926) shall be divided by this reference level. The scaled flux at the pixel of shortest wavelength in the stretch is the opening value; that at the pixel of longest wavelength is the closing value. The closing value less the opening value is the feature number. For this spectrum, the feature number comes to -0.11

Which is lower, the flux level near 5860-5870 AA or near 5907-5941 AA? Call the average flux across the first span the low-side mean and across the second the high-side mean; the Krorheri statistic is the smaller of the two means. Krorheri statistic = 0.77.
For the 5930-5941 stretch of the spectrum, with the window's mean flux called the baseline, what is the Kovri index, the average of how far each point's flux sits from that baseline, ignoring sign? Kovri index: 0.035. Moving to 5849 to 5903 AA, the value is 0.050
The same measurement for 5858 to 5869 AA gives 0.046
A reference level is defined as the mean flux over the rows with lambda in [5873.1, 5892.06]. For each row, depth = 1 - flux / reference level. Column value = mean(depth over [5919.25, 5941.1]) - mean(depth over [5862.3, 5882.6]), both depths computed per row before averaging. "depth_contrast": 0.035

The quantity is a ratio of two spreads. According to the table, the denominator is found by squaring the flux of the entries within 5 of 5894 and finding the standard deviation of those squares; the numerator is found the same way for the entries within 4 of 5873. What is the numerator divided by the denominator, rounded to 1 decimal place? 1.4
